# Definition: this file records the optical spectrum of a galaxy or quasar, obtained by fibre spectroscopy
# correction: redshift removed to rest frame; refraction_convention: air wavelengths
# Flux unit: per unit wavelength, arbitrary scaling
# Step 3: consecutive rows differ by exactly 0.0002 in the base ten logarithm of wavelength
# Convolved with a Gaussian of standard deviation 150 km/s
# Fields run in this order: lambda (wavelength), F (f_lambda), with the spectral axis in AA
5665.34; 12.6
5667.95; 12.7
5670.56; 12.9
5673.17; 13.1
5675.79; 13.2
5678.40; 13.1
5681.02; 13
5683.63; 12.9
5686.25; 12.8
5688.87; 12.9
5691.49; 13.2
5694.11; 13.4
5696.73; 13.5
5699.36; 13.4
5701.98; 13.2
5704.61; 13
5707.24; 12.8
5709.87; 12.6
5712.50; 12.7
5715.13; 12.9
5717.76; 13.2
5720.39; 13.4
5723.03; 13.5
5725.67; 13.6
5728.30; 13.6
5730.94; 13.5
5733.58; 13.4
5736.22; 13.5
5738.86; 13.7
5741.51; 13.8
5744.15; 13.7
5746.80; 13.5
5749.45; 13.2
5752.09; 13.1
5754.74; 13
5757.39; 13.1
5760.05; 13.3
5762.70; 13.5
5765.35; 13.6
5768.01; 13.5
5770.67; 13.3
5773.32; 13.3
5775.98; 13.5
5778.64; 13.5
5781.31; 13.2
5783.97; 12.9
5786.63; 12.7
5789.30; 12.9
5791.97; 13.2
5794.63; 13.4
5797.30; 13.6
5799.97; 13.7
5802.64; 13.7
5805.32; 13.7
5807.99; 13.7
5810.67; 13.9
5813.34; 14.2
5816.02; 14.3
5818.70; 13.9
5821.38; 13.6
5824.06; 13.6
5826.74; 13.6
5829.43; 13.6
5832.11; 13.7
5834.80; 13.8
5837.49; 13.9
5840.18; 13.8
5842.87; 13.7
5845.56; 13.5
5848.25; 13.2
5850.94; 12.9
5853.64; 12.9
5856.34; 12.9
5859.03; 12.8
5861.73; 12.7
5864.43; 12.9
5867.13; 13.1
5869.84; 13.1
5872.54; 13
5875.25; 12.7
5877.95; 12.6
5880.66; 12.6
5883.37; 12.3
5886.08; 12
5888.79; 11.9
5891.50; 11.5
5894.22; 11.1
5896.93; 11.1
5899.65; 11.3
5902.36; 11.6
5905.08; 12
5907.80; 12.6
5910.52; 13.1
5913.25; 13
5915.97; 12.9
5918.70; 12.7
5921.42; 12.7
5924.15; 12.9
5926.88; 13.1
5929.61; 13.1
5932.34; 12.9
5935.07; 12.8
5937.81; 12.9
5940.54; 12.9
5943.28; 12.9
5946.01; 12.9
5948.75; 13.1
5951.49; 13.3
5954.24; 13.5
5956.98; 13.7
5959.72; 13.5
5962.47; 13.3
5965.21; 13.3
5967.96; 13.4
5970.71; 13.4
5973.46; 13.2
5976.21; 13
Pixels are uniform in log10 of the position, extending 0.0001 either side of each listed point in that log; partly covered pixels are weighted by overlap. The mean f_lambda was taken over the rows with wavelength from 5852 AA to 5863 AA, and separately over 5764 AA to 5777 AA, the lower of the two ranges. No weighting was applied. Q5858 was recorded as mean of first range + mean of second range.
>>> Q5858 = 26.27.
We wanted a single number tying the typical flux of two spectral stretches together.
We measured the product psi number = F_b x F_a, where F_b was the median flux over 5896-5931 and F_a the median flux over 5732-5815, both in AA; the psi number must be 171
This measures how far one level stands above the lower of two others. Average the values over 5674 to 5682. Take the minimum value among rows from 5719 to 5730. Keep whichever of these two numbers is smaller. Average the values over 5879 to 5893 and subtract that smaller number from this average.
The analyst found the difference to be -1.0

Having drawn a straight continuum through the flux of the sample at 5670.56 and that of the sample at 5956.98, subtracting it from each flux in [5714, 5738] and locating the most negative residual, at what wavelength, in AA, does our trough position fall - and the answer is 5715.13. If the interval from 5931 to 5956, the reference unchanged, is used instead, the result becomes 5935.07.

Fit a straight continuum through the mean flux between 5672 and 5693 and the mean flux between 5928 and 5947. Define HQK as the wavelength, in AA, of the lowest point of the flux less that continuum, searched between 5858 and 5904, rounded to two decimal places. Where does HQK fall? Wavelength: 5894.22 AA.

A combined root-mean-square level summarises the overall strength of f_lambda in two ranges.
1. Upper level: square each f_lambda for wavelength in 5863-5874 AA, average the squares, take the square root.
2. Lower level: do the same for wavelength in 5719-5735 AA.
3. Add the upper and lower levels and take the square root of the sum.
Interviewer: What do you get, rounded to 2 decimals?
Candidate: 5.15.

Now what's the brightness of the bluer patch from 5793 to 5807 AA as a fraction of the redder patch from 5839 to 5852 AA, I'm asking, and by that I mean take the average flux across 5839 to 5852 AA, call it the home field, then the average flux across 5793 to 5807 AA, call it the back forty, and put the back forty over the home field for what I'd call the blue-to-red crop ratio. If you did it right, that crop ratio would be 1.01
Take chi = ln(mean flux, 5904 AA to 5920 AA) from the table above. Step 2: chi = 2.543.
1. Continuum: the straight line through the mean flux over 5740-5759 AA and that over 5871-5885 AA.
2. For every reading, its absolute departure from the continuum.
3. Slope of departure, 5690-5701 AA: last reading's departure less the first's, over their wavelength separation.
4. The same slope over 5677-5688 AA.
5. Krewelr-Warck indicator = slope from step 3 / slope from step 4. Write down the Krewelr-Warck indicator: -0.9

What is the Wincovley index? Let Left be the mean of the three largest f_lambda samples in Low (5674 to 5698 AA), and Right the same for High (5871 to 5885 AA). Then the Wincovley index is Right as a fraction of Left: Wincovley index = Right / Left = 0.96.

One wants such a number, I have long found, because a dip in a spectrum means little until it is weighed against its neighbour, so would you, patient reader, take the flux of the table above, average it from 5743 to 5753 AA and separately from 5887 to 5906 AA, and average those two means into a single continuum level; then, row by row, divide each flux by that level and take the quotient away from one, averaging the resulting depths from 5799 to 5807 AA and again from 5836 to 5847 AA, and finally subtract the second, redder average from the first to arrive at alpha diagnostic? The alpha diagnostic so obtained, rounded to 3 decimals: 0.002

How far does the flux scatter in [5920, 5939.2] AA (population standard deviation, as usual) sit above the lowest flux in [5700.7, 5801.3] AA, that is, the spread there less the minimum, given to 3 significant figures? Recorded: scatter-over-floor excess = -12.5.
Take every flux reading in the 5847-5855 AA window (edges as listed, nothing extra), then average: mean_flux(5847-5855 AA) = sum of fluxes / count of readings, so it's 13.0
